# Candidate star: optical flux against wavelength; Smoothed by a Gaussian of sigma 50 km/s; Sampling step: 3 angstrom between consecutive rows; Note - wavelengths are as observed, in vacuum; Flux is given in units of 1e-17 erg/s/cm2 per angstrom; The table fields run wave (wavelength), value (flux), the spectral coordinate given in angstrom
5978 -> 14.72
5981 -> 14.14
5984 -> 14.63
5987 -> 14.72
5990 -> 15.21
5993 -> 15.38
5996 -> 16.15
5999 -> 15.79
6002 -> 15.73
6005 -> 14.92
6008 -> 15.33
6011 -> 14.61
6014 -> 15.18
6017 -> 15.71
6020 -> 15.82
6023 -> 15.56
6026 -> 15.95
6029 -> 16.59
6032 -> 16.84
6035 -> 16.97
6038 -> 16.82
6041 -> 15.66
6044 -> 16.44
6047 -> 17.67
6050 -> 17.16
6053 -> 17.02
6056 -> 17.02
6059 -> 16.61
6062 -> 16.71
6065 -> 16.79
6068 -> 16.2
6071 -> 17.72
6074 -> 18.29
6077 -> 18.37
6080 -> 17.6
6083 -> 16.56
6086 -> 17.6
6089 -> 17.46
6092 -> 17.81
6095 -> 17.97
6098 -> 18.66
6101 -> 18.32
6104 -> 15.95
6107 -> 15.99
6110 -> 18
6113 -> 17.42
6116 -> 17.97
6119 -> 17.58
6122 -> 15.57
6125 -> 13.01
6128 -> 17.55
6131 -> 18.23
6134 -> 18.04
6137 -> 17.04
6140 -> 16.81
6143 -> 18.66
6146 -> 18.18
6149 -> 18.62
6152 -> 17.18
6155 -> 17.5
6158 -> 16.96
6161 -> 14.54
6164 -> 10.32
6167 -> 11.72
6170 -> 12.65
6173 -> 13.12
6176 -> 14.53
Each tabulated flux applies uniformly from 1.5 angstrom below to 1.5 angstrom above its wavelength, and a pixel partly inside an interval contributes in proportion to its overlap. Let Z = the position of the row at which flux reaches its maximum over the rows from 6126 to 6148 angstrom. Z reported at 6143 angstrom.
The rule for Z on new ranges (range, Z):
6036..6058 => 6047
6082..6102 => 6098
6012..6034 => 6032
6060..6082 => 6077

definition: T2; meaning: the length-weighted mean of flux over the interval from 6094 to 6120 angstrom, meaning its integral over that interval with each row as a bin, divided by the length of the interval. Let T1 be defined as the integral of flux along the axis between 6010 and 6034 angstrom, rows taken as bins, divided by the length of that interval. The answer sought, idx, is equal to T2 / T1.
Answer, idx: 1.11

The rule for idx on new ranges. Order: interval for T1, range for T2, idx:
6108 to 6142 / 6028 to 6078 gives 1.00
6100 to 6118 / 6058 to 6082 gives 1.00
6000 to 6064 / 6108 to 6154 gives 1.07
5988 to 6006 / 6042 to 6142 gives 1.11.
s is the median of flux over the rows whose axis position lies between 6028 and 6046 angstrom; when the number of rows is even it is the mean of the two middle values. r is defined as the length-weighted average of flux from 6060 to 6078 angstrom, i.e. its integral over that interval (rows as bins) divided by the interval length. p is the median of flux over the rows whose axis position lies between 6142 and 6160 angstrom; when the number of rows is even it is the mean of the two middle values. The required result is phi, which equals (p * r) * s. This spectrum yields 5155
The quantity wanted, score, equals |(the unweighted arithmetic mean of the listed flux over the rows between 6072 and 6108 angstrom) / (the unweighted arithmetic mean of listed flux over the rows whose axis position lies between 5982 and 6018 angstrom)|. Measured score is 1.15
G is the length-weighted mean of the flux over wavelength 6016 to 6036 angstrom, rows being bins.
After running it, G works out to 16.2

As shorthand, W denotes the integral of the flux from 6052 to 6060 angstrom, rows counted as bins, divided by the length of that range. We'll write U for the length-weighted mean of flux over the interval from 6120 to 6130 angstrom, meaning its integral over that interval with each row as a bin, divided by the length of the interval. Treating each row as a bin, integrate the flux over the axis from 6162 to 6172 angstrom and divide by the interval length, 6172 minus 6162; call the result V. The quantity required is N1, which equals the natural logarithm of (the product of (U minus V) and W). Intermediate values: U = 15.6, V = 12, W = 16.9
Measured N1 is 4.2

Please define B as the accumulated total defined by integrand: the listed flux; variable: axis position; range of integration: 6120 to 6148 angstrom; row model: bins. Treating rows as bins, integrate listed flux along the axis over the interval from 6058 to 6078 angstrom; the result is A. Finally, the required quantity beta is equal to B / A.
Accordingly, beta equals 1.4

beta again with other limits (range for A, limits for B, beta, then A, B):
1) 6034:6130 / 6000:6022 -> 0.2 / 1640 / 338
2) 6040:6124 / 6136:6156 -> 0.2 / 1445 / 355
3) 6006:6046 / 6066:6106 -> 1.1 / 639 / 702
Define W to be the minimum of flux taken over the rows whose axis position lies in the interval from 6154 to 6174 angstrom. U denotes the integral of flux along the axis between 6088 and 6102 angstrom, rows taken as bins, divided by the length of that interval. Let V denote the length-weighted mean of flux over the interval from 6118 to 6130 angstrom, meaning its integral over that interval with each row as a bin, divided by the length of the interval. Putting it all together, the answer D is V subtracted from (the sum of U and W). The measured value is 12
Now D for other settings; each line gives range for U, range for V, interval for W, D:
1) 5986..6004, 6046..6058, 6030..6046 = 14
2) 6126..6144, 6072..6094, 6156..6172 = 10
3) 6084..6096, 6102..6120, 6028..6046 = 16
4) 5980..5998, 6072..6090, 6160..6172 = 8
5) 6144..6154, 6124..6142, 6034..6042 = 17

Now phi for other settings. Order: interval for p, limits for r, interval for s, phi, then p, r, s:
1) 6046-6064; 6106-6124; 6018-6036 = 4709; 17.0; 17.0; 16.3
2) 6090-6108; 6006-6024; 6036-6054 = 4647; 17.9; 15.4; 16.9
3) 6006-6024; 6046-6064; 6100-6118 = 4648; 15.4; 17.0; 17.7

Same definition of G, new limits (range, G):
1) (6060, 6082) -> 17.3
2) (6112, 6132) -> 16.7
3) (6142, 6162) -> 17.4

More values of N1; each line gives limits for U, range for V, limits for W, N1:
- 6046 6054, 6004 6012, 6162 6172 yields 3.3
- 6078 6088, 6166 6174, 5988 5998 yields 4.3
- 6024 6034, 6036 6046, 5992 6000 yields -0.7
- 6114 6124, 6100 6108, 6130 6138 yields 1.0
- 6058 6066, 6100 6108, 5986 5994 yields -4.7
